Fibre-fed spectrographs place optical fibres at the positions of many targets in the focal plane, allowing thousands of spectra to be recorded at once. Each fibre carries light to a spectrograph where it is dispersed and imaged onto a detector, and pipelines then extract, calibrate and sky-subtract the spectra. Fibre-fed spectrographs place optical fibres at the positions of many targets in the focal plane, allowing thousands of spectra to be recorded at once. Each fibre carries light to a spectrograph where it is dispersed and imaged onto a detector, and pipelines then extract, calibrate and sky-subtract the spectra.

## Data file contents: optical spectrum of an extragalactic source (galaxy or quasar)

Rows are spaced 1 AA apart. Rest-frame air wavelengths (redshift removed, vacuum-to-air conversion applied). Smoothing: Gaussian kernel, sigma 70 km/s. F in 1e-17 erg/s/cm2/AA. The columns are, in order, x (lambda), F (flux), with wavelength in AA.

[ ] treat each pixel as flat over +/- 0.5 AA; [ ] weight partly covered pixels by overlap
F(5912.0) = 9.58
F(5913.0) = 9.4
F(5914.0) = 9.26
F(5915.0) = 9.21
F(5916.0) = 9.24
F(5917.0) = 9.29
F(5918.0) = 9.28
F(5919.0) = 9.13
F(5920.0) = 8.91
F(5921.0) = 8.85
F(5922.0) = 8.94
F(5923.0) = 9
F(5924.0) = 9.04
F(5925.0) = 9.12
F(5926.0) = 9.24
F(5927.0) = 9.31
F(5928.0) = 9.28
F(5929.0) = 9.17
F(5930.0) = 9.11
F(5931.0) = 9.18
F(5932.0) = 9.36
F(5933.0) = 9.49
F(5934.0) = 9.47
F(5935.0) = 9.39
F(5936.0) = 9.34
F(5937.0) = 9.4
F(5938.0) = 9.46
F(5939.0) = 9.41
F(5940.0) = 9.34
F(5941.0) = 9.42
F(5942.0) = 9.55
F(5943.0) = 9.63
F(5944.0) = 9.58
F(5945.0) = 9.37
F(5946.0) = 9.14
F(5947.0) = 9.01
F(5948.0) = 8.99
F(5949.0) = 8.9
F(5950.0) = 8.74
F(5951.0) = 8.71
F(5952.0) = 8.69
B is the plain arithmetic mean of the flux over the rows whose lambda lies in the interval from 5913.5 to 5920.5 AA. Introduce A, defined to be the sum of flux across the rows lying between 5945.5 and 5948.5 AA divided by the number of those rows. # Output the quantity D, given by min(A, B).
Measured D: 9.05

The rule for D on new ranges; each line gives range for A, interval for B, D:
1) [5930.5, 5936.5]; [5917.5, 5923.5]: 9.02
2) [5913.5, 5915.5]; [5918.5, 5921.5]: 8.96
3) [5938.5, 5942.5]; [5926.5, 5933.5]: 9.27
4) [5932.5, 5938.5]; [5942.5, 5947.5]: 9.35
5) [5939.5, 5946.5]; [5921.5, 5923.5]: 8.97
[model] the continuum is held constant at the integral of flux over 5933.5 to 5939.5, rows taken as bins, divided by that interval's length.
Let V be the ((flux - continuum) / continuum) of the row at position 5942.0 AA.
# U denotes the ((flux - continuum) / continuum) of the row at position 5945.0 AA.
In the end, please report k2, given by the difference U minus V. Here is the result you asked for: -0.019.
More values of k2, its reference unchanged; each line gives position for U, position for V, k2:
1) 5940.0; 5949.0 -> 0.047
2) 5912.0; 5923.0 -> 0.062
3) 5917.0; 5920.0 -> 0.040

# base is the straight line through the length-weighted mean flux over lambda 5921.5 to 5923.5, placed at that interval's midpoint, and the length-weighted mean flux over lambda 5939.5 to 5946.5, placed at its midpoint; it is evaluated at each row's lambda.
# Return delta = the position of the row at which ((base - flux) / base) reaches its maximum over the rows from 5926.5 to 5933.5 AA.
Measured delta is 5930.0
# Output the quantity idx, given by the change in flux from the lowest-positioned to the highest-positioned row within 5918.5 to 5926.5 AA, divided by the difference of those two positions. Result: 0.02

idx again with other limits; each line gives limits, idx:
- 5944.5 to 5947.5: -0.18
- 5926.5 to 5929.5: -0.07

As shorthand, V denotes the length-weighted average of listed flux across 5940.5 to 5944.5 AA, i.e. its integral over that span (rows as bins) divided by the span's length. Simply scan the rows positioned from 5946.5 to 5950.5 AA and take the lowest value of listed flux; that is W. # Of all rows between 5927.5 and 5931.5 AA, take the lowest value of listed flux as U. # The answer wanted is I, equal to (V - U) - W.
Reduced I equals -8.3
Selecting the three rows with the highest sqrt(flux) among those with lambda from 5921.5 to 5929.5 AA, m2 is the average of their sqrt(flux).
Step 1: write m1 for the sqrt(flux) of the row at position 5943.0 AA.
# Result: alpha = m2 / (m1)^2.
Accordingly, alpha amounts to 0.316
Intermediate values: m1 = 3.10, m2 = 3.05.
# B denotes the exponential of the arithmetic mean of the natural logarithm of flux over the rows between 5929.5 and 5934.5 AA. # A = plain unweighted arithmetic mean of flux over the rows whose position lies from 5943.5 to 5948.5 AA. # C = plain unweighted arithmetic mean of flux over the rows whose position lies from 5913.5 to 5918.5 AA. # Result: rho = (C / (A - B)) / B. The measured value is -10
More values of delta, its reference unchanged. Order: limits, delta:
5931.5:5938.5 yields 5936.0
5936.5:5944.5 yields 5940.0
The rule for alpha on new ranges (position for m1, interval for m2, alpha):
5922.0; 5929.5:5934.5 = 0.344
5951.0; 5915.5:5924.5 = 0.350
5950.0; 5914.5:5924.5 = 0.348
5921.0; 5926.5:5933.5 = 0.346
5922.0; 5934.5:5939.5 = 0.343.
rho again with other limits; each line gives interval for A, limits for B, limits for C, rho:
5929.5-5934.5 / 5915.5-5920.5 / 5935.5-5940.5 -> 7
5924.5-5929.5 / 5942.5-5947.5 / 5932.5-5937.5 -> -8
